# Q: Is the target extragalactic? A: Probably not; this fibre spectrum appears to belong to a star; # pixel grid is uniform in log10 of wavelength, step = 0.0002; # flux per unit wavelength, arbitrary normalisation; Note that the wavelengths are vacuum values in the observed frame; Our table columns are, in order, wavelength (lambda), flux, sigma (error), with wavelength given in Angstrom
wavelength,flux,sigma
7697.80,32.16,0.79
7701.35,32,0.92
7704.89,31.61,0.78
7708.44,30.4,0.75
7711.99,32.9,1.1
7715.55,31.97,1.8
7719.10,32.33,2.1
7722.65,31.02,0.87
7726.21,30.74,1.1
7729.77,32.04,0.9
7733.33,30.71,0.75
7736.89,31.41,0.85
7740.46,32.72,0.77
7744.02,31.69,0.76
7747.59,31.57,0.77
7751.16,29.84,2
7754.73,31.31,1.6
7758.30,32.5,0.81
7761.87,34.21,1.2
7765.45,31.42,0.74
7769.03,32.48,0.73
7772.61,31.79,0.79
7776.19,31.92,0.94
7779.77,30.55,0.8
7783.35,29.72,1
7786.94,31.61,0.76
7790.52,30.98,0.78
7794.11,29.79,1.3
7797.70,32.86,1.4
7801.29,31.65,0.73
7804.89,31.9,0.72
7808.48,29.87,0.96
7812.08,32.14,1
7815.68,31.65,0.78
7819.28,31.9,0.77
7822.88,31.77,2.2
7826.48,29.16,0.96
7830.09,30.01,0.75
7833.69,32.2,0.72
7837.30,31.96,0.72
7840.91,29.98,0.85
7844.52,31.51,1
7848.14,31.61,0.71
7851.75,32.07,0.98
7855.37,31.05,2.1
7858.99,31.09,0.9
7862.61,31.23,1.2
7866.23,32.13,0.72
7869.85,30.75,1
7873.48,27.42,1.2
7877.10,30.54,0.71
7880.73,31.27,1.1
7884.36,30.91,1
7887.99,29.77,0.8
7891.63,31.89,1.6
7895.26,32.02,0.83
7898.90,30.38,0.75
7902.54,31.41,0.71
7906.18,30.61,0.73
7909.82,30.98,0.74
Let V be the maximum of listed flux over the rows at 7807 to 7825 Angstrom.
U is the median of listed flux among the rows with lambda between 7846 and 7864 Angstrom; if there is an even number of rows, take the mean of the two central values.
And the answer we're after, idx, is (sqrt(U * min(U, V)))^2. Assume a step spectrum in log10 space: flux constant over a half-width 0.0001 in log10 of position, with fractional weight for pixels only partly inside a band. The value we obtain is 975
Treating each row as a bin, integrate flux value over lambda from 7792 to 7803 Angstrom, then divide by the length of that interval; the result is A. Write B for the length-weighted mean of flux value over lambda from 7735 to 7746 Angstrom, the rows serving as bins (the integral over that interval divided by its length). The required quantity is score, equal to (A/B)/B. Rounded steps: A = 31.4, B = 31.9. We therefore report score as 0.0308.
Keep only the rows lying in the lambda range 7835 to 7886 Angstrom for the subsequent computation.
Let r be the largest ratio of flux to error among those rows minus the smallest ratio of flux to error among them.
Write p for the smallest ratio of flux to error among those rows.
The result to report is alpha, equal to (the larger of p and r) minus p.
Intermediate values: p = 14.8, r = 29.8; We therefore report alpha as 15.1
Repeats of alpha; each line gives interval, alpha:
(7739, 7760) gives 12.7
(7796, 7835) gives 15.8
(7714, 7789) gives 14.7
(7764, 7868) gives 15.8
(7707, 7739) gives 10.2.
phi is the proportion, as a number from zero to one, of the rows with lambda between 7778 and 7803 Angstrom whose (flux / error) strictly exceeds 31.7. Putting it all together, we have 0.6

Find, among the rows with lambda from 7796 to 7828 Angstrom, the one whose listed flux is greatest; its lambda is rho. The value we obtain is 7797.70 Angstrom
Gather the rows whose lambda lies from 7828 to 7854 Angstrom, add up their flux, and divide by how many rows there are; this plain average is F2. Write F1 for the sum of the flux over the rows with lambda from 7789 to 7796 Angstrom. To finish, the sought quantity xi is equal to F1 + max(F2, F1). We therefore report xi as 122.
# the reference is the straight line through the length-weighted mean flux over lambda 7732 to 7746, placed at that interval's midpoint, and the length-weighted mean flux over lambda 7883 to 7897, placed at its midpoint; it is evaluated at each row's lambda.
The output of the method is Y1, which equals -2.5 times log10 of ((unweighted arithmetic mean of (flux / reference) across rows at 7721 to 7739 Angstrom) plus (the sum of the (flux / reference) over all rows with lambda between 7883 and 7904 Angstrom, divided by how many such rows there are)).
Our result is -0.743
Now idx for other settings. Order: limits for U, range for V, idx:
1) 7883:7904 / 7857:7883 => 971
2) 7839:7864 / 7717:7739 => 975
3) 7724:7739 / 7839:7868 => 966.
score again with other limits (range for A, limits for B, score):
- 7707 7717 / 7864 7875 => 0.0348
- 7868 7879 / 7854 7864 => 0.0306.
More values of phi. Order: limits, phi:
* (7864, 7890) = 0.4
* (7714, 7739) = 0.6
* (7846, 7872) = 0.6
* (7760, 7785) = 0.7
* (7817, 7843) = 0.7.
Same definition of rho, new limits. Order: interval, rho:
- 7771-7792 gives 7776.19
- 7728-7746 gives 7740.46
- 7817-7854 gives 7833.69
